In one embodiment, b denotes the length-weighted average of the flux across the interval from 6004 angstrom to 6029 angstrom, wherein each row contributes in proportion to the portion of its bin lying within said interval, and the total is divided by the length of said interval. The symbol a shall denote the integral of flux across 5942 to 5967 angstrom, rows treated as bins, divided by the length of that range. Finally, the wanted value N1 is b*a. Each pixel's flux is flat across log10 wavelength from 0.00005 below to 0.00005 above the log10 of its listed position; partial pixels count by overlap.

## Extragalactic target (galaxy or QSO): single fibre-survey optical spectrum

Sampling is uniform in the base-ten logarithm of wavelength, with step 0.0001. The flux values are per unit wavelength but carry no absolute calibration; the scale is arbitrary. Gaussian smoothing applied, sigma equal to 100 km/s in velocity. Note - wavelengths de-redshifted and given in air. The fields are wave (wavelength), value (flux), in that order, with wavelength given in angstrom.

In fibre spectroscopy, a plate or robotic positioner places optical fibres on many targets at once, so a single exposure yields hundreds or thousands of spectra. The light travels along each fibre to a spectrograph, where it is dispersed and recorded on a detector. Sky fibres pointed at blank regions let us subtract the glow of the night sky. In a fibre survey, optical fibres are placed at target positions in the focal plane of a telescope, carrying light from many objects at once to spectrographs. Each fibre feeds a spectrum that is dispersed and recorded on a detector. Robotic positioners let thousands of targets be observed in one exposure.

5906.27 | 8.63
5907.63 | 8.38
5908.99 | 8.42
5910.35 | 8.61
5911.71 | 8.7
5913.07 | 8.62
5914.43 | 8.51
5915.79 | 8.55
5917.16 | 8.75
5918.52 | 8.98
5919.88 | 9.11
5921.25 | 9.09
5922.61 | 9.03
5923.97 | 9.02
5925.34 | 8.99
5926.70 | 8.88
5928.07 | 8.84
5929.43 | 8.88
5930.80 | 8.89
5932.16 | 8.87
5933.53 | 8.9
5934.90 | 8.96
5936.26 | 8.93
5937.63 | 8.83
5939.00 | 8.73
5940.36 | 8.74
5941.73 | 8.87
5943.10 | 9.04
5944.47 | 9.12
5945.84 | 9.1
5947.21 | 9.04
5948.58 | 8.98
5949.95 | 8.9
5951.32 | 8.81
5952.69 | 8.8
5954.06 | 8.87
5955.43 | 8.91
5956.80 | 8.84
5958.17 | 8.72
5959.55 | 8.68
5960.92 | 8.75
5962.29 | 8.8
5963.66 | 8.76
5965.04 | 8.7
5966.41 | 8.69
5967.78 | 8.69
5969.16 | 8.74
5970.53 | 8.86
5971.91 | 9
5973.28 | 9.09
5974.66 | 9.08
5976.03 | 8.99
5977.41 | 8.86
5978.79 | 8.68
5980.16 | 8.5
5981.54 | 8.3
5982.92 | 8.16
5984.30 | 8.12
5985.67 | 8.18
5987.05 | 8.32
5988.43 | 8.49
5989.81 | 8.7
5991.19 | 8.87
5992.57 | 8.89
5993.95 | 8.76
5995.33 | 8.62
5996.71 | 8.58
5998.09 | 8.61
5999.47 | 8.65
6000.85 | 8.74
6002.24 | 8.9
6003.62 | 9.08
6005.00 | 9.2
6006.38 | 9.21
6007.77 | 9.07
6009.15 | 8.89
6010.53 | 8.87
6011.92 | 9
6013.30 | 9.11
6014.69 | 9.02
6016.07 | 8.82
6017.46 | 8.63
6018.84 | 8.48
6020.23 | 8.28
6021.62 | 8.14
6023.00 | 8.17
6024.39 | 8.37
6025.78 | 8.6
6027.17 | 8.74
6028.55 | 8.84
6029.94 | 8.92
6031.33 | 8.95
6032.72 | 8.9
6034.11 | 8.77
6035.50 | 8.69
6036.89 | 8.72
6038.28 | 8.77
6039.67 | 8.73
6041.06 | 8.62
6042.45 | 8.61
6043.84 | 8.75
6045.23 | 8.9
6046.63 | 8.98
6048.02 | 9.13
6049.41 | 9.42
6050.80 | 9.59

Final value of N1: 77.5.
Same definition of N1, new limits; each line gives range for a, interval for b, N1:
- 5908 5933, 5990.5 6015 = 78.4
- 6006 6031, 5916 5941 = 77.7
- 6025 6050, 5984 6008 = 77.1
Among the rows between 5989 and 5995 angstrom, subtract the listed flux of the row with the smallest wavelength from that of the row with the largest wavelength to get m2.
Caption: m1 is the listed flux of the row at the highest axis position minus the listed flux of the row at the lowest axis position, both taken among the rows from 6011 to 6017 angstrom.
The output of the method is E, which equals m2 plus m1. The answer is -0.12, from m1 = -0.18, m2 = 0.06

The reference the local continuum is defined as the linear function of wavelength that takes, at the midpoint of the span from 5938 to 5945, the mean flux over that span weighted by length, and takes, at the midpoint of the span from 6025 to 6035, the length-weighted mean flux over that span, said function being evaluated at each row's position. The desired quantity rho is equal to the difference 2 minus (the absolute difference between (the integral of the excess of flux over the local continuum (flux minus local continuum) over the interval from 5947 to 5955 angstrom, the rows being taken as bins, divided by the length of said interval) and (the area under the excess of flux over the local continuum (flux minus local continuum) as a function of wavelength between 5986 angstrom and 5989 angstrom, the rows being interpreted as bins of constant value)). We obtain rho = 0.6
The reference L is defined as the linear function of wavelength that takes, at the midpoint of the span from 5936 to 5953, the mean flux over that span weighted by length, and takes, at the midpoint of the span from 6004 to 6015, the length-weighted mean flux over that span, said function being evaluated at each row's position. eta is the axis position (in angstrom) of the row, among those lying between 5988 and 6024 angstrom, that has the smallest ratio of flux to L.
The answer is 6021.62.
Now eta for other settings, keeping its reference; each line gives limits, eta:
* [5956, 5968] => 5967.78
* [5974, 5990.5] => 5984.30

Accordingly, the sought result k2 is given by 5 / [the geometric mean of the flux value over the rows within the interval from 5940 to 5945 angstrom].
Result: 0.559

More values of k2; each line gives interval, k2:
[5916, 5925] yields 0.556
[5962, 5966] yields 0.571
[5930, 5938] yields 0.562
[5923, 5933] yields 0.561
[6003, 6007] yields 0.546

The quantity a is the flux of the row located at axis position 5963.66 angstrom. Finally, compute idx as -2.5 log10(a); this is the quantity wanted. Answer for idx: -2.356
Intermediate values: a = 8.76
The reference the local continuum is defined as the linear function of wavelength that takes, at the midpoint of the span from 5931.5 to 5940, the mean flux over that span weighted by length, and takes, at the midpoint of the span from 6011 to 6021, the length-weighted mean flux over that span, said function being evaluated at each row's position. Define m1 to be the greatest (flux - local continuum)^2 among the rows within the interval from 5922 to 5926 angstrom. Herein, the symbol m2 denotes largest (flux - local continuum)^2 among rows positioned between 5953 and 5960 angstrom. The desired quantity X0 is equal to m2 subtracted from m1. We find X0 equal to -0.002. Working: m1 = 0.021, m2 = 0.023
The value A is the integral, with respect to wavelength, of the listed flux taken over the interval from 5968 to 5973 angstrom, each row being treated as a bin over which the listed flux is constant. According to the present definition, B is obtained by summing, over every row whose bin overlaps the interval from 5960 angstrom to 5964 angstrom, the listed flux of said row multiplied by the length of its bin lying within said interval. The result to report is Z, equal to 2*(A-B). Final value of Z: 18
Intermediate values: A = 44.3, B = 35.1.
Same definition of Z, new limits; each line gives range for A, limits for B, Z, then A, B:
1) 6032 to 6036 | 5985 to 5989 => 4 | 35.1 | 33.3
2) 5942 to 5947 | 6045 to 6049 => 18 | 45.3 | 36.2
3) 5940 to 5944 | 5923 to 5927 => -1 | 35.6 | 35.9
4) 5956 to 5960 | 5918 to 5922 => -3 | 35.0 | 36.2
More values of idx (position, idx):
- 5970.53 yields -2.369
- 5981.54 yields -2.298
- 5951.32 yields -2.362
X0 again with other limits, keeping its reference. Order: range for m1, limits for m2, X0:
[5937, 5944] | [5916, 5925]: -0.015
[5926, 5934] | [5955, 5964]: -0.022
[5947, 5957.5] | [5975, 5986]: -0.424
